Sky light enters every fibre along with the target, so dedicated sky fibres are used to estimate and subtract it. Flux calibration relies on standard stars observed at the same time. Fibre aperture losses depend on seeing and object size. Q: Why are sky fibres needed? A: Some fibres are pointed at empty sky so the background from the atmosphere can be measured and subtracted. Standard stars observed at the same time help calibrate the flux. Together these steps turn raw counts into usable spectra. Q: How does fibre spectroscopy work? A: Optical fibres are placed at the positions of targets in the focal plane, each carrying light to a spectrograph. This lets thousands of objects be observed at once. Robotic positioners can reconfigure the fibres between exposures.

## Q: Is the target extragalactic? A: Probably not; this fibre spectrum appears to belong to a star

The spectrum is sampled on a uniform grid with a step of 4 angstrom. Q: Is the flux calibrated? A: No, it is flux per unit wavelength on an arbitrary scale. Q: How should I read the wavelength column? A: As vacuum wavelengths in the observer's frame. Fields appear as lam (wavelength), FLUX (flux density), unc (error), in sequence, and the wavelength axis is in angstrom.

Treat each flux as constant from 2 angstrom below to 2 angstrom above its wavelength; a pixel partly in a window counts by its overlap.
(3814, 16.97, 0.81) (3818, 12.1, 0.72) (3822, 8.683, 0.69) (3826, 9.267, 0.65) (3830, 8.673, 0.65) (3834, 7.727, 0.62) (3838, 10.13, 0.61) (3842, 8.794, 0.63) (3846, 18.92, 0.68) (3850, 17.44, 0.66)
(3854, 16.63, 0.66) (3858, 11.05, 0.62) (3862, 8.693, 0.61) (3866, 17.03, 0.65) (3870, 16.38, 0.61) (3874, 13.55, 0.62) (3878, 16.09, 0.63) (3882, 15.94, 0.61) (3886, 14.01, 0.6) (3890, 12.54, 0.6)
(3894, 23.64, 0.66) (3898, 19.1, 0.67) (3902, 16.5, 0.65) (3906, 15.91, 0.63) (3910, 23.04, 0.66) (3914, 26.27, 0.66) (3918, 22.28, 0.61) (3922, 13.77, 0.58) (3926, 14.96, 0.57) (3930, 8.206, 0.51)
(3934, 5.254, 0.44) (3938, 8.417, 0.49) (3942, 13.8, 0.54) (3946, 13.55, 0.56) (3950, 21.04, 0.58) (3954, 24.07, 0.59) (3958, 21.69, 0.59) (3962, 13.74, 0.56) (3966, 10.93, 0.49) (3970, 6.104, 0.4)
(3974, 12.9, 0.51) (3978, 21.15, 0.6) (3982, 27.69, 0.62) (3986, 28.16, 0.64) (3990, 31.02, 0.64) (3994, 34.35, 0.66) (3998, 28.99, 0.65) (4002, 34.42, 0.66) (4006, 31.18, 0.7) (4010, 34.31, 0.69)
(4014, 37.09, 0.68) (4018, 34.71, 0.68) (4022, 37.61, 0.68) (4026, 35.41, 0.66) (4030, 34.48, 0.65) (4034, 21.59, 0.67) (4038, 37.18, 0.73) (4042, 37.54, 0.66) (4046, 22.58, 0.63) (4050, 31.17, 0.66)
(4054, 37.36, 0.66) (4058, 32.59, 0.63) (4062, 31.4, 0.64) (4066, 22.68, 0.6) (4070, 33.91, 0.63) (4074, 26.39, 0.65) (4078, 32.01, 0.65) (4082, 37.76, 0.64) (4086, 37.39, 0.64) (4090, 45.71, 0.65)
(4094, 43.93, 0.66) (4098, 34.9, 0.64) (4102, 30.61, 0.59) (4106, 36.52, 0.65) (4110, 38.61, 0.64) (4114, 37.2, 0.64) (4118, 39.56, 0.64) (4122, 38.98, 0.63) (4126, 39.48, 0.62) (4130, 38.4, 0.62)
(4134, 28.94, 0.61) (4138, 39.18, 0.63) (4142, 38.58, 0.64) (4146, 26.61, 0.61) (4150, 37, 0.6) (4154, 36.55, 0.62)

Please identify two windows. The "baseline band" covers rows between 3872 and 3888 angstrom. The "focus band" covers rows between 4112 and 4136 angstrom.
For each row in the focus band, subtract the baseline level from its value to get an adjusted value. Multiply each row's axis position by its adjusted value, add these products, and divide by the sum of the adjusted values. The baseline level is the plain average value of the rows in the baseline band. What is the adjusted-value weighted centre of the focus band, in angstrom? 4123.3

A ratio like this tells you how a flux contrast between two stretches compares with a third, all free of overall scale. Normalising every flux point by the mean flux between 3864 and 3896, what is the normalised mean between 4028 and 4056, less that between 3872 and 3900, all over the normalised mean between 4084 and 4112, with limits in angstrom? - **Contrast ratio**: 0.40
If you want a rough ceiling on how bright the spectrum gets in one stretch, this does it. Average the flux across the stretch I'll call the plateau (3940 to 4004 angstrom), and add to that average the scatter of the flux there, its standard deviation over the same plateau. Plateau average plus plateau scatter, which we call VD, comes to 30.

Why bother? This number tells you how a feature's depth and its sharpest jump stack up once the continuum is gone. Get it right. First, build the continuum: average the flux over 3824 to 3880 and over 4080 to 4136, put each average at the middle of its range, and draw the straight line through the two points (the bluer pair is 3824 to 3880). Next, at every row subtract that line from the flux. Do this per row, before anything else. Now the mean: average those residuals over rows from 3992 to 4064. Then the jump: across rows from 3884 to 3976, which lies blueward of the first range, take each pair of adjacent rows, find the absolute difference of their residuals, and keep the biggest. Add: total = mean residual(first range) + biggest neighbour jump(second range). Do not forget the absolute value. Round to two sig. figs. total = 14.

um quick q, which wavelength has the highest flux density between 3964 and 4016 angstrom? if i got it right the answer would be 4014 angstrom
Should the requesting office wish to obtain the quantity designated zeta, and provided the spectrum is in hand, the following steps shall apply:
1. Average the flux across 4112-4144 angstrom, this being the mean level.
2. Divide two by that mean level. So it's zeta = 0.053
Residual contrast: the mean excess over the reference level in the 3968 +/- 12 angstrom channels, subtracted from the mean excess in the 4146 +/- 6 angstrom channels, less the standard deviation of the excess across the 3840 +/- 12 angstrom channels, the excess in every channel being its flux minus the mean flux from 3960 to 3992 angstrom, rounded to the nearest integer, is 15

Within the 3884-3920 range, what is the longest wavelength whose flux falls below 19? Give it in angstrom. 3906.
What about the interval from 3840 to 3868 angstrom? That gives 3866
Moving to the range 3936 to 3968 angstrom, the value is 3966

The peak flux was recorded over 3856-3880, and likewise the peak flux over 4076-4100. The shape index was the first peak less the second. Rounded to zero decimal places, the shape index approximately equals -29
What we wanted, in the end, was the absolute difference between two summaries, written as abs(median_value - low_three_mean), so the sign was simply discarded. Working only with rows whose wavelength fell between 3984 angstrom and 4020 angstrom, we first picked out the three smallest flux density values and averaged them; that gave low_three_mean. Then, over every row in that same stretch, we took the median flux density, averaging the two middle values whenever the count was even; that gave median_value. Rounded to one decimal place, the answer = 4.9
